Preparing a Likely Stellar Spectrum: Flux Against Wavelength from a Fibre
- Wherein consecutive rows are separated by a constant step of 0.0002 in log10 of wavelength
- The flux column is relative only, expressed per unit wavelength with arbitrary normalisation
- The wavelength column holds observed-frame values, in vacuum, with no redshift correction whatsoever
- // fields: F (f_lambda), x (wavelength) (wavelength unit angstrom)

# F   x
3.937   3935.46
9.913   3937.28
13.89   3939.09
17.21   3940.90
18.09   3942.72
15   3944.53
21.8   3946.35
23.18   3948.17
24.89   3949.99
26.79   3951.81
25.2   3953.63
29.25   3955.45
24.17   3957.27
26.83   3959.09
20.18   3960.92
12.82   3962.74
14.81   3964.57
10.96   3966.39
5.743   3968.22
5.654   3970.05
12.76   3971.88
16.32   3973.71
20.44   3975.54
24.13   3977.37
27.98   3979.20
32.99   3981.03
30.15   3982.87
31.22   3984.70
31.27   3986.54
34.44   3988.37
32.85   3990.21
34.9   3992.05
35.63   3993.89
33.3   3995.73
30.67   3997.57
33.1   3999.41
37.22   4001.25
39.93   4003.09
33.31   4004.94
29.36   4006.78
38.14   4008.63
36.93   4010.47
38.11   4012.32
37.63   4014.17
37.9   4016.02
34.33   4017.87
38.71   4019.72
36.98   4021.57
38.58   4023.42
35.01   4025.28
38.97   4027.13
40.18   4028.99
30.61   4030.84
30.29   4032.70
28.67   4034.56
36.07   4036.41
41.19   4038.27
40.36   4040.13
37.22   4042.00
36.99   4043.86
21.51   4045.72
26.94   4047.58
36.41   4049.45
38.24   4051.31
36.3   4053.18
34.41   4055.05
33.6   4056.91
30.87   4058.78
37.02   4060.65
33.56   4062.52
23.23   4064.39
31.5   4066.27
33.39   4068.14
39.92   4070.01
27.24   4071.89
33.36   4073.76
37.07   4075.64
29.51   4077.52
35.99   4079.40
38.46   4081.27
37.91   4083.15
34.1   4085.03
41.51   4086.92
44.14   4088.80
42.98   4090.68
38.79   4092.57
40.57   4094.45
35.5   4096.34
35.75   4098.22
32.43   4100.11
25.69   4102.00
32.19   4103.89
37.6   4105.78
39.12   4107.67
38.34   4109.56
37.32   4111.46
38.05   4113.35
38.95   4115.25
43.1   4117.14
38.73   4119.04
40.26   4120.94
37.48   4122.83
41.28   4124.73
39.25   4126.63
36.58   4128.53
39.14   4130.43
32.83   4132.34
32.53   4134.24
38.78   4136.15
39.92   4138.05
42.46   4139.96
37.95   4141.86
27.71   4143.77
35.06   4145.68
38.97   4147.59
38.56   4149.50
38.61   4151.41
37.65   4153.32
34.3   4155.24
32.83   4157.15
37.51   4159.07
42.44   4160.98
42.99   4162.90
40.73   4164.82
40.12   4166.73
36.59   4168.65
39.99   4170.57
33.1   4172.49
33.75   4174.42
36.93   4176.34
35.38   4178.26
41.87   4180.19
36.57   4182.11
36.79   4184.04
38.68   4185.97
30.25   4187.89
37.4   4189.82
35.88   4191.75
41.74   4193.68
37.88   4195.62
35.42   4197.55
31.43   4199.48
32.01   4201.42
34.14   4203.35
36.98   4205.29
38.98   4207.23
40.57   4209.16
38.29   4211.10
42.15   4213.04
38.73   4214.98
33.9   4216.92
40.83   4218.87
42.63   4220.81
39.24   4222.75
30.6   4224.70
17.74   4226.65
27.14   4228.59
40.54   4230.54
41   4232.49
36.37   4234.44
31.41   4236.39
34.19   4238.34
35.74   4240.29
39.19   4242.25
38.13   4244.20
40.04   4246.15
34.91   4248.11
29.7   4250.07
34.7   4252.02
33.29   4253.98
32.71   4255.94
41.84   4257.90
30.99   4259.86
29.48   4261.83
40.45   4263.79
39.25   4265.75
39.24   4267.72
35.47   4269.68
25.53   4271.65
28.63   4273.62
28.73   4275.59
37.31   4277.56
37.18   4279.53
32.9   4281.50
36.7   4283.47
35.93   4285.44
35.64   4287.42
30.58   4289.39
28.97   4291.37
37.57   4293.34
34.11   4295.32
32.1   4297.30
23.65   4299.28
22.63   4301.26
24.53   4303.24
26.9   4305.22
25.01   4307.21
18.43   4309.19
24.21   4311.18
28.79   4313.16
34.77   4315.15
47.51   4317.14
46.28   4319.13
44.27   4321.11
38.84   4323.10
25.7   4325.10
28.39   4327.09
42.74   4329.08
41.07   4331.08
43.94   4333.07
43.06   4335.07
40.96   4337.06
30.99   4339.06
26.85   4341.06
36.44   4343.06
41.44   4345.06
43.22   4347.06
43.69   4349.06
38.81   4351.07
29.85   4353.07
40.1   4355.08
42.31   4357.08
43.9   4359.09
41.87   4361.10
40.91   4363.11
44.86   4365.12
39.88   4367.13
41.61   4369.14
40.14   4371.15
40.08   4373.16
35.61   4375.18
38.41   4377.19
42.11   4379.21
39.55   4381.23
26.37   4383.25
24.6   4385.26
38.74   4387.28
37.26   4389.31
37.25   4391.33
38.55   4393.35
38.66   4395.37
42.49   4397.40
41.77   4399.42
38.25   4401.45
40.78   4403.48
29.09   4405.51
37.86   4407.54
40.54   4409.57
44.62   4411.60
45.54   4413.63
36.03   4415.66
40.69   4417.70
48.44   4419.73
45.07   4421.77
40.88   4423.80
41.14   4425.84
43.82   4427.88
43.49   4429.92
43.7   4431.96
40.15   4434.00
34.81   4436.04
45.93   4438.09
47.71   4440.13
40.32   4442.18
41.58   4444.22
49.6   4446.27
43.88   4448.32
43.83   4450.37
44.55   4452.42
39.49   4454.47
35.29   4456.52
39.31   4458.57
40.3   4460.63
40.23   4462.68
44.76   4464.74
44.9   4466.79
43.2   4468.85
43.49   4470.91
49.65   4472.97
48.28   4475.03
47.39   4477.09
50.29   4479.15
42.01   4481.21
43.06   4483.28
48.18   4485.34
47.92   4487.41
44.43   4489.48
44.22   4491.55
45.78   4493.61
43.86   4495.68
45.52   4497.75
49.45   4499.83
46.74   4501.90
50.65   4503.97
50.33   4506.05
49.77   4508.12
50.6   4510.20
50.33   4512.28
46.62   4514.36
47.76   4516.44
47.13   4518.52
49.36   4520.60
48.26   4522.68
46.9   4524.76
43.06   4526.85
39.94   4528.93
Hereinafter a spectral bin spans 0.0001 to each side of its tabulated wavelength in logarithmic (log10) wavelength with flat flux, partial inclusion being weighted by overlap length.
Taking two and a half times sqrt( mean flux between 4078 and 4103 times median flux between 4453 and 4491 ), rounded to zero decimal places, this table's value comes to 101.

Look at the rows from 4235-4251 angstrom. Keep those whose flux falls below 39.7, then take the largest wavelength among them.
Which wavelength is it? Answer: 4250.07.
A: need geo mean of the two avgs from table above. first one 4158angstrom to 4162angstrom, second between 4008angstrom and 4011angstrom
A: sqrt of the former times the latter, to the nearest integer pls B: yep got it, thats 39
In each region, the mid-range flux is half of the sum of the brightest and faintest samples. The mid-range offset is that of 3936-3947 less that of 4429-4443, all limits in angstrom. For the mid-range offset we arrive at -25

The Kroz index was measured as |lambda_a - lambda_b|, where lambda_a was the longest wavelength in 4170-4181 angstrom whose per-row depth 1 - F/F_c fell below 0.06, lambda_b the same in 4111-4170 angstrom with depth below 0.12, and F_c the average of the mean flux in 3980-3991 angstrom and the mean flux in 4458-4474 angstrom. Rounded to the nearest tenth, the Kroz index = 11.5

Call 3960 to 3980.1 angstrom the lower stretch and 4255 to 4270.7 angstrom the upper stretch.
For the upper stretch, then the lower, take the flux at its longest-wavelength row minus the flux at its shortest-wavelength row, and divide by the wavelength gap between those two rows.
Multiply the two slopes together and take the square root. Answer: 0.29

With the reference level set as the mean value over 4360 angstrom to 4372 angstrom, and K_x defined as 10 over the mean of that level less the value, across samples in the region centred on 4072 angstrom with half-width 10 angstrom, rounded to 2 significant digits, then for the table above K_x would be 1.2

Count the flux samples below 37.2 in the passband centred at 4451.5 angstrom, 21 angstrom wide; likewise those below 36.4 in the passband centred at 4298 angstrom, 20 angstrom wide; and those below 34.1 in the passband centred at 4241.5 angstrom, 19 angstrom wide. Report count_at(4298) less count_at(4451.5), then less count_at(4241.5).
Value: 6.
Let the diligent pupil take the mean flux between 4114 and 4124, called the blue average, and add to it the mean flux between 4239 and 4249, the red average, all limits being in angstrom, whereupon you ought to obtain 77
